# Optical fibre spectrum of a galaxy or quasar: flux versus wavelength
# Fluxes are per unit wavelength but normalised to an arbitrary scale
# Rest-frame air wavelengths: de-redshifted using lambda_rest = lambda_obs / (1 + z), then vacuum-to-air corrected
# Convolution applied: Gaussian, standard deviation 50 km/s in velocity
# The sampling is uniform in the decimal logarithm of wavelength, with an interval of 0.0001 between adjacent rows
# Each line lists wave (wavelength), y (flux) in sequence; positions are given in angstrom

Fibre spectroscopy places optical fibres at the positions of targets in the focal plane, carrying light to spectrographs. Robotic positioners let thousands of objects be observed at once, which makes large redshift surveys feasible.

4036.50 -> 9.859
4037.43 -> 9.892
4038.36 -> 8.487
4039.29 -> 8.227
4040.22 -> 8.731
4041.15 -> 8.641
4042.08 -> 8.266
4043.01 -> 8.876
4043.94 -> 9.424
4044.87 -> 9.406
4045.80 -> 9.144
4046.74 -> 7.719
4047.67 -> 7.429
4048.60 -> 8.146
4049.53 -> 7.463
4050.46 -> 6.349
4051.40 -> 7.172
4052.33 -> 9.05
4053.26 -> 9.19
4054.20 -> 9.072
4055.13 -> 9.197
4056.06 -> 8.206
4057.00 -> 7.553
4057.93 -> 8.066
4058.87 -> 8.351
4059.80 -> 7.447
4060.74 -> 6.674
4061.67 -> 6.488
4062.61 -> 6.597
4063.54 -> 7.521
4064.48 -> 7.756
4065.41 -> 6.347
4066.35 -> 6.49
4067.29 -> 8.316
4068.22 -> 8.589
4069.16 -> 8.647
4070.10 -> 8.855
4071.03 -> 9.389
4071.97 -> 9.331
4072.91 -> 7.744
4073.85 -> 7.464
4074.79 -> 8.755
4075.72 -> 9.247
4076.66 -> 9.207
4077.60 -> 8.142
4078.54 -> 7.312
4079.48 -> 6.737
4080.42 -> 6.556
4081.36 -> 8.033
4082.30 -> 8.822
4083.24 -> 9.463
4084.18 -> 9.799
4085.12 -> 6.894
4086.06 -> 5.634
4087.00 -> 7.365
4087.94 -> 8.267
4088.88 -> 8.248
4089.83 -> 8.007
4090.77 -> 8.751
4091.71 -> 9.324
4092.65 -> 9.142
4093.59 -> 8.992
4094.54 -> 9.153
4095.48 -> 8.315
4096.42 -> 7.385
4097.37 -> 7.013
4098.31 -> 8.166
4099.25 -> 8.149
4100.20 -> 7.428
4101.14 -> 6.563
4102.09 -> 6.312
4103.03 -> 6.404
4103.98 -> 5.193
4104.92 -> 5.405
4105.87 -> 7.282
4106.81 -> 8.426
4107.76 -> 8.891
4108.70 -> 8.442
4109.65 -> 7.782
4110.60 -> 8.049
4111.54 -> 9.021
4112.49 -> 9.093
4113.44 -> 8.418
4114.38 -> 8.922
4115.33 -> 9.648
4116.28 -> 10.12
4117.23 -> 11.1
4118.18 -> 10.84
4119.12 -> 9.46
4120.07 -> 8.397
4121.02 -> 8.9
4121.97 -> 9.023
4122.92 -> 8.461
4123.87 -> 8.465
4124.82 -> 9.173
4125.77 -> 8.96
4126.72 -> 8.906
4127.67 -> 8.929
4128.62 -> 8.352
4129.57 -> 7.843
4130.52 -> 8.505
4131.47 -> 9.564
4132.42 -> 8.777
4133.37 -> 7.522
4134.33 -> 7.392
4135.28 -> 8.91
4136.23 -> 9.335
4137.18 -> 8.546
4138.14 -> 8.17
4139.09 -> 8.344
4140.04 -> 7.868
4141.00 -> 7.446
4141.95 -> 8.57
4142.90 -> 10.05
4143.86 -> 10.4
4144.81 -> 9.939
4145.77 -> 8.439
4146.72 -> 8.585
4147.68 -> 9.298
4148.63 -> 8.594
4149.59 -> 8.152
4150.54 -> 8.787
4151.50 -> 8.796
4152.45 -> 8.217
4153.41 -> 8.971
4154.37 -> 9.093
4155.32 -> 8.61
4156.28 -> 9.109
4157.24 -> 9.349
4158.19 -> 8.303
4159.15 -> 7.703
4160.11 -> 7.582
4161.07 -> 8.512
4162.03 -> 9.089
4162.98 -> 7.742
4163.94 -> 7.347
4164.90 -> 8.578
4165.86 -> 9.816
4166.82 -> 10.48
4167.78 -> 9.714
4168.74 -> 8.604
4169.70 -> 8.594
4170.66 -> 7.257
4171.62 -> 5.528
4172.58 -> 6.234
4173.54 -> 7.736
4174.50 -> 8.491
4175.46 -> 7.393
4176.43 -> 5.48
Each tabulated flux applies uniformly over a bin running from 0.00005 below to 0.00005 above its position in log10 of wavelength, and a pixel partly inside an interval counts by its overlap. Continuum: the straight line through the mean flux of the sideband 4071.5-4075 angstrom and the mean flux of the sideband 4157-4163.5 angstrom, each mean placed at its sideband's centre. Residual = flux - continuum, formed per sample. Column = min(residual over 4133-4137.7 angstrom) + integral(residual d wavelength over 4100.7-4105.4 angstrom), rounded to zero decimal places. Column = -12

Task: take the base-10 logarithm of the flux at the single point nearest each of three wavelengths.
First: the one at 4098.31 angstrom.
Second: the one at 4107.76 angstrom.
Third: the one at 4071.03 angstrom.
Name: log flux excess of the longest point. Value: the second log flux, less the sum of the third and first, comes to -0.94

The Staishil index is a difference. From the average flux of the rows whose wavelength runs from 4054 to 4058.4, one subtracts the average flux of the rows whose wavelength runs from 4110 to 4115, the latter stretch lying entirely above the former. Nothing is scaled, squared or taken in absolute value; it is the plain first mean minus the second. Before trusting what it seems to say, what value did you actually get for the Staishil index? -0.3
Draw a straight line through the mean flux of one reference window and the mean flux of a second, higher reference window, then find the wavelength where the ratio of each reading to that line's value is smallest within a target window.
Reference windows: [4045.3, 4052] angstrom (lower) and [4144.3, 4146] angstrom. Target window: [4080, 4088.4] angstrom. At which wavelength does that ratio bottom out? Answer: 4086.06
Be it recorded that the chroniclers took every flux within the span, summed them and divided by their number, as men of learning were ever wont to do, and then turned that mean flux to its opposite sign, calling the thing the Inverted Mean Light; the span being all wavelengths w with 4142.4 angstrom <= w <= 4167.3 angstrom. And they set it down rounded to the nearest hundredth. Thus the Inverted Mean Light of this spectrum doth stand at -8.83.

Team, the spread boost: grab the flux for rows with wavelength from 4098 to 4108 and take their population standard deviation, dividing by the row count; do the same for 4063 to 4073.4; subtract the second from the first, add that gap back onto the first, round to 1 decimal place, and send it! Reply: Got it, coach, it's 1.4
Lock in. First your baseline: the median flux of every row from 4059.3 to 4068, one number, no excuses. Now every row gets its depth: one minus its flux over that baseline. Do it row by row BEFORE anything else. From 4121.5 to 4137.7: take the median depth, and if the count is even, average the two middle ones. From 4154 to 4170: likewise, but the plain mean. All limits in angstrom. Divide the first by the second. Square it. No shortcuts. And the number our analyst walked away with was 1.06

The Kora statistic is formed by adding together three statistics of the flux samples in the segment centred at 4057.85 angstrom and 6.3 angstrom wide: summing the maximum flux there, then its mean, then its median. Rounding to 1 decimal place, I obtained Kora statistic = 25.2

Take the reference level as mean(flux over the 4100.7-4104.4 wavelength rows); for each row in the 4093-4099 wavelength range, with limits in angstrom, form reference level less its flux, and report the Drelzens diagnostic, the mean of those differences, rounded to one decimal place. -2.1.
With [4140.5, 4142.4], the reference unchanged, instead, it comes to -1.9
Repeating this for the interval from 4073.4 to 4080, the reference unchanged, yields -2.0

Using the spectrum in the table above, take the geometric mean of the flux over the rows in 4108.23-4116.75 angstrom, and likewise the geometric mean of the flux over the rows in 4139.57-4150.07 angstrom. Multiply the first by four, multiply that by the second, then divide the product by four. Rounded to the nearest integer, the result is 78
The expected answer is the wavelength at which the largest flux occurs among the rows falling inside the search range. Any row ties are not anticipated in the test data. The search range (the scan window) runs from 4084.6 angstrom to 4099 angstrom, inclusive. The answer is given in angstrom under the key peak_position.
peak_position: 4091.71 angstrom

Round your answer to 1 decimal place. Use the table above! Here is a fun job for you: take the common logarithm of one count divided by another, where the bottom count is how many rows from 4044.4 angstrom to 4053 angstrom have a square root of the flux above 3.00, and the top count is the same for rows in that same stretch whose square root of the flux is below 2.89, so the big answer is 0.3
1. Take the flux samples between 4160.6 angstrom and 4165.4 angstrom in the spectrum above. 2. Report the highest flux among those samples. 9.089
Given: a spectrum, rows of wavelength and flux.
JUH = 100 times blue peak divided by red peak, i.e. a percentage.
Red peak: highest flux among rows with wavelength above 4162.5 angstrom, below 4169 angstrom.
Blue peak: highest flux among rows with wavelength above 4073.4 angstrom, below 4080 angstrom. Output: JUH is 88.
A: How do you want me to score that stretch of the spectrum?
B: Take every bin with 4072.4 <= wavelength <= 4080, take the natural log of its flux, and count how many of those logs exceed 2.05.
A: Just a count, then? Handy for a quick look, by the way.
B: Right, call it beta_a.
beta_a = 4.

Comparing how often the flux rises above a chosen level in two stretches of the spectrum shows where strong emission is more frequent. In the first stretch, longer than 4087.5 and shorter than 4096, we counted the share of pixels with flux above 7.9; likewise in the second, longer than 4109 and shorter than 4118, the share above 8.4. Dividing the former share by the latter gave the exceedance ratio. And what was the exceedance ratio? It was 1.29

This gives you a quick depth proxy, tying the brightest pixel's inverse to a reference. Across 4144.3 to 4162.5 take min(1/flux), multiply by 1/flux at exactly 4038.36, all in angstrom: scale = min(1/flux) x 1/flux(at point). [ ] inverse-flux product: 0.0119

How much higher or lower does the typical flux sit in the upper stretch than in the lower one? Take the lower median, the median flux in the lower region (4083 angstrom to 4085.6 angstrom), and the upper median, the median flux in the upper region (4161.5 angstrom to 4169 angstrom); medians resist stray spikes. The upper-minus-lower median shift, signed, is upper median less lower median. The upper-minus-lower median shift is -0.6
